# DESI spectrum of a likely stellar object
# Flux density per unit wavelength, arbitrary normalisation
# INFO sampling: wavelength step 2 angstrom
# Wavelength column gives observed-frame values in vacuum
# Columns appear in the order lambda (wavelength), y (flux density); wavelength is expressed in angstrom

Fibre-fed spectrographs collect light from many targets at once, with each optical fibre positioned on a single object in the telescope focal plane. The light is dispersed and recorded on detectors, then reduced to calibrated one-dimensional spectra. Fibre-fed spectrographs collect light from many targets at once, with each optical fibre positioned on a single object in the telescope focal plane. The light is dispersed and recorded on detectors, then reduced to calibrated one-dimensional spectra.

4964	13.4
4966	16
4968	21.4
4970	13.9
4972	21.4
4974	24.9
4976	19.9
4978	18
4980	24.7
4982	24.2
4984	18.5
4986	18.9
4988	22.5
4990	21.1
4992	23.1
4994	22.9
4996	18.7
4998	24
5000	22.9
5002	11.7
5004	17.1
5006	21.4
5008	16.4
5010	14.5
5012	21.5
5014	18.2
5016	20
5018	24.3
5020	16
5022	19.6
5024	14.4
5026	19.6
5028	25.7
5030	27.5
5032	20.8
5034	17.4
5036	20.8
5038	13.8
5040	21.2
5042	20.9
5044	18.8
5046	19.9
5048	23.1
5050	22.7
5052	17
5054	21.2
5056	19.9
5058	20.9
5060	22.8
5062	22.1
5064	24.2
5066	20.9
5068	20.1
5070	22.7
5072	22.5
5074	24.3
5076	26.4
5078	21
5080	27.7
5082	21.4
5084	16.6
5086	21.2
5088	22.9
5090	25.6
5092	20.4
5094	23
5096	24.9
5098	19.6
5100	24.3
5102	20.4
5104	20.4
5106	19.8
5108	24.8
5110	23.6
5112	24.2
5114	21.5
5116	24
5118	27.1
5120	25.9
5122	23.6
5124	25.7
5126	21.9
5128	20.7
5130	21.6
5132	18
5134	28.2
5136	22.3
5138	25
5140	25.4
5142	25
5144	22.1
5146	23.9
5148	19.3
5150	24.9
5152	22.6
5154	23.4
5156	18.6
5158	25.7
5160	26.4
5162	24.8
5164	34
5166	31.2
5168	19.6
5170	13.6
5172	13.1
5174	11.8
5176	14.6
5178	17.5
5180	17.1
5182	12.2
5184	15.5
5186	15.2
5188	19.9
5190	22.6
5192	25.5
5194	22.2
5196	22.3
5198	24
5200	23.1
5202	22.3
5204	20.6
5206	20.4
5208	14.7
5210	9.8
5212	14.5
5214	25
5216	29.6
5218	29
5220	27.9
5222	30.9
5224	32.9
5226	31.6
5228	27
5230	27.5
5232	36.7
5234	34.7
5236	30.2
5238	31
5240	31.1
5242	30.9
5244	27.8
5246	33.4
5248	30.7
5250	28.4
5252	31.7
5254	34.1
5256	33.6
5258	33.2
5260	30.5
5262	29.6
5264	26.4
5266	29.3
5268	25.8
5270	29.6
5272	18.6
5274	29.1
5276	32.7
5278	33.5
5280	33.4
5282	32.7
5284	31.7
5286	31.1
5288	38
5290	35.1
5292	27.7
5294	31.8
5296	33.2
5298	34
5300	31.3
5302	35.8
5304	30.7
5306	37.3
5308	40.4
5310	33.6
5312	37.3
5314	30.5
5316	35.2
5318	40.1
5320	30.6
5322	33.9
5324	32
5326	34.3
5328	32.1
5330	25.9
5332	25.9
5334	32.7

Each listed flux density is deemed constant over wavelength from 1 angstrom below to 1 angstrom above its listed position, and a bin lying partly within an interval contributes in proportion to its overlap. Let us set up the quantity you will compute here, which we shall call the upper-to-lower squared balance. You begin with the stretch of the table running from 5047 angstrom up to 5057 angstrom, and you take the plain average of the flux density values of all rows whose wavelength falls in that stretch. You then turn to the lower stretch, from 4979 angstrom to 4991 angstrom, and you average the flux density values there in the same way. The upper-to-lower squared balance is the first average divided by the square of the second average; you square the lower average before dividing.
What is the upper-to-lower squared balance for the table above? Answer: 0.044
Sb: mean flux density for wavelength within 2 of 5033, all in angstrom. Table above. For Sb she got 19.1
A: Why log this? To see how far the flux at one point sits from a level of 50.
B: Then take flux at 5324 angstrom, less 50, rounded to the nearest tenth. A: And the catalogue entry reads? -18.0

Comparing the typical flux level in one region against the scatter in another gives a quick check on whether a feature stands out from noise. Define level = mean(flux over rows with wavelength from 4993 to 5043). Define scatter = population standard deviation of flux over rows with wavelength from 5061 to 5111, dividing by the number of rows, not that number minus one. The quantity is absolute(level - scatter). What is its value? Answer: 17.2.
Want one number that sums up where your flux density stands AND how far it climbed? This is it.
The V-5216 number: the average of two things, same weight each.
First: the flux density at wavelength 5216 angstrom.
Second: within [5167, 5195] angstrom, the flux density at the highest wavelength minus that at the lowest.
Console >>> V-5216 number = 16.1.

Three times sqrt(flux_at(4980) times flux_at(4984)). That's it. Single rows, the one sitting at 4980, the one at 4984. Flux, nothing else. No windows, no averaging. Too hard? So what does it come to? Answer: 64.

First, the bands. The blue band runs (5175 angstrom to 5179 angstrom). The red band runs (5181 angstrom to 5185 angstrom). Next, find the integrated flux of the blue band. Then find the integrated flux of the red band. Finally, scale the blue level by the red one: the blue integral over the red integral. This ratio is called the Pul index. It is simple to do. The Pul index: 1.16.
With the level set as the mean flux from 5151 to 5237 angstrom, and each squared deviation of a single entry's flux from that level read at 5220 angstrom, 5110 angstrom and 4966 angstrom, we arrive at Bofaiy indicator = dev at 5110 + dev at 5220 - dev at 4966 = -20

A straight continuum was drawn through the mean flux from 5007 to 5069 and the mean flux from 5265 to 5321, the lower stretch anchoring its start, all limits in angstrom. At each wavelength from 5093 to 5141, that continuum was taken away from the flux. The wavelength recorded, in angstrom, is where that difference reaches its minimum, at 5132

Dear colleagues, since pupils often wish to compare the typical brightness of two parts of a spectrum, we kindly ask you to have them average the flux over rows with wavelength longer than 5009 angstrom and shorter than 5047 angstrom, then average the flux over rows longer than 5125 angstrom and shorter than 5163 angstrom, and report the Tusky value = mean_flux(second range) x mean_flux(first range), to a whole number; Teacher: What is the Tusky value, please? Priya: 457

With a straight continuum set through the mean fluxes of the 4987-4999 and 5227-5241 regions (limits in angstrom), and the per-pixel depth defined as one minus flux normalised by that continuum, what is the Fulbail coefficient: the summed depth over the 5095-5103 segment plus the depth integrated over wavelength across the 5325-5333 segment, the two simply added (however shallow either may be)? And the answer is 1.8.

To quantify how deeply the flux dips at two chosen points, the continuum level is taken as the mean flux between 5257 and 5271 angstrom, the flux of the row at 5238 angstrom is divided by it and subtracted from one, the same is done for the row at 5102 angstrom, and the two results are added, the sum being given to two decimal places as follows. 0.24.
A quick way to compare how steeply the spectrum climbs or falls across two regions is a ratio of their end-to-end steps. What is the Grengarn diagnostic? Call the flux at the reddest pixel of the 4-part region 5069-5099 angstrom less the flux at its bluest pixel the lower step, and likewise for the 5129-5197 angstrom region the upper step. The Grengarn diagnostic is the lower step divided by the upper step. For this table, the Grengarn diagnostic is -4.4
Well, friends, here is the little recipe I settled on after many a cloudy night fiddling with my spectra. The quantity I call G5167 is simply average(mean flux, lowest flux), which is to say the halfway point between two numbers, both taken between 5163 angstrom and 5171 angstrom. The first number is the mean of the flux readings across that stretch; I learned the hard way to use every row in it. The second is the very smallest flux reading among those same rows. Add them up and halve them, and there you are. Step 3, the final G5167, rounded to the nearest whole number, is 19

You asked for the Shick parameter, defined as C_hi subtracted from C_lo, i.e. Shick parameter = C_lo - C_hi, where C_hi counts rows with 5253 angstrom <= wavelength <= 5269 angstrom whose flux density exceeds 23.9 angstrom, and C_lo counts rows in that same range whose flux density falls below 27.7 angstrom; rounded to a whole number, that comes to -6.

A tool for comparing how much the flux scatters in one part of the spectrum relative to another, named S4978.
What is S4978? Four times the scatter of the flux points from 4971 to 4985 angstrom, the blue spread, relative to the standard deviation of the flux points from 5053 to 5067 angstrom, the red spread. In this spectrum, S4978 8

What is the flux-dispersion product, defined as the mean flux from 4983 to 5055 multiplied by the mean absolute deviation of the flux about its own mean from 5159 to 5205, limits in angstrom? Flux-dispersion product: 94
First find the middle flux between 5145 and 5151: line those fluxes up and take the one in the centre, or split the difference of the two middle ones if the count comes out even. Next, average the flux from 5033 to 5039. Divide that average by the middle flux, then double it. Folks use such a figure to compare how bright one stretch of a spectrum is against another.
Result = 1.5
